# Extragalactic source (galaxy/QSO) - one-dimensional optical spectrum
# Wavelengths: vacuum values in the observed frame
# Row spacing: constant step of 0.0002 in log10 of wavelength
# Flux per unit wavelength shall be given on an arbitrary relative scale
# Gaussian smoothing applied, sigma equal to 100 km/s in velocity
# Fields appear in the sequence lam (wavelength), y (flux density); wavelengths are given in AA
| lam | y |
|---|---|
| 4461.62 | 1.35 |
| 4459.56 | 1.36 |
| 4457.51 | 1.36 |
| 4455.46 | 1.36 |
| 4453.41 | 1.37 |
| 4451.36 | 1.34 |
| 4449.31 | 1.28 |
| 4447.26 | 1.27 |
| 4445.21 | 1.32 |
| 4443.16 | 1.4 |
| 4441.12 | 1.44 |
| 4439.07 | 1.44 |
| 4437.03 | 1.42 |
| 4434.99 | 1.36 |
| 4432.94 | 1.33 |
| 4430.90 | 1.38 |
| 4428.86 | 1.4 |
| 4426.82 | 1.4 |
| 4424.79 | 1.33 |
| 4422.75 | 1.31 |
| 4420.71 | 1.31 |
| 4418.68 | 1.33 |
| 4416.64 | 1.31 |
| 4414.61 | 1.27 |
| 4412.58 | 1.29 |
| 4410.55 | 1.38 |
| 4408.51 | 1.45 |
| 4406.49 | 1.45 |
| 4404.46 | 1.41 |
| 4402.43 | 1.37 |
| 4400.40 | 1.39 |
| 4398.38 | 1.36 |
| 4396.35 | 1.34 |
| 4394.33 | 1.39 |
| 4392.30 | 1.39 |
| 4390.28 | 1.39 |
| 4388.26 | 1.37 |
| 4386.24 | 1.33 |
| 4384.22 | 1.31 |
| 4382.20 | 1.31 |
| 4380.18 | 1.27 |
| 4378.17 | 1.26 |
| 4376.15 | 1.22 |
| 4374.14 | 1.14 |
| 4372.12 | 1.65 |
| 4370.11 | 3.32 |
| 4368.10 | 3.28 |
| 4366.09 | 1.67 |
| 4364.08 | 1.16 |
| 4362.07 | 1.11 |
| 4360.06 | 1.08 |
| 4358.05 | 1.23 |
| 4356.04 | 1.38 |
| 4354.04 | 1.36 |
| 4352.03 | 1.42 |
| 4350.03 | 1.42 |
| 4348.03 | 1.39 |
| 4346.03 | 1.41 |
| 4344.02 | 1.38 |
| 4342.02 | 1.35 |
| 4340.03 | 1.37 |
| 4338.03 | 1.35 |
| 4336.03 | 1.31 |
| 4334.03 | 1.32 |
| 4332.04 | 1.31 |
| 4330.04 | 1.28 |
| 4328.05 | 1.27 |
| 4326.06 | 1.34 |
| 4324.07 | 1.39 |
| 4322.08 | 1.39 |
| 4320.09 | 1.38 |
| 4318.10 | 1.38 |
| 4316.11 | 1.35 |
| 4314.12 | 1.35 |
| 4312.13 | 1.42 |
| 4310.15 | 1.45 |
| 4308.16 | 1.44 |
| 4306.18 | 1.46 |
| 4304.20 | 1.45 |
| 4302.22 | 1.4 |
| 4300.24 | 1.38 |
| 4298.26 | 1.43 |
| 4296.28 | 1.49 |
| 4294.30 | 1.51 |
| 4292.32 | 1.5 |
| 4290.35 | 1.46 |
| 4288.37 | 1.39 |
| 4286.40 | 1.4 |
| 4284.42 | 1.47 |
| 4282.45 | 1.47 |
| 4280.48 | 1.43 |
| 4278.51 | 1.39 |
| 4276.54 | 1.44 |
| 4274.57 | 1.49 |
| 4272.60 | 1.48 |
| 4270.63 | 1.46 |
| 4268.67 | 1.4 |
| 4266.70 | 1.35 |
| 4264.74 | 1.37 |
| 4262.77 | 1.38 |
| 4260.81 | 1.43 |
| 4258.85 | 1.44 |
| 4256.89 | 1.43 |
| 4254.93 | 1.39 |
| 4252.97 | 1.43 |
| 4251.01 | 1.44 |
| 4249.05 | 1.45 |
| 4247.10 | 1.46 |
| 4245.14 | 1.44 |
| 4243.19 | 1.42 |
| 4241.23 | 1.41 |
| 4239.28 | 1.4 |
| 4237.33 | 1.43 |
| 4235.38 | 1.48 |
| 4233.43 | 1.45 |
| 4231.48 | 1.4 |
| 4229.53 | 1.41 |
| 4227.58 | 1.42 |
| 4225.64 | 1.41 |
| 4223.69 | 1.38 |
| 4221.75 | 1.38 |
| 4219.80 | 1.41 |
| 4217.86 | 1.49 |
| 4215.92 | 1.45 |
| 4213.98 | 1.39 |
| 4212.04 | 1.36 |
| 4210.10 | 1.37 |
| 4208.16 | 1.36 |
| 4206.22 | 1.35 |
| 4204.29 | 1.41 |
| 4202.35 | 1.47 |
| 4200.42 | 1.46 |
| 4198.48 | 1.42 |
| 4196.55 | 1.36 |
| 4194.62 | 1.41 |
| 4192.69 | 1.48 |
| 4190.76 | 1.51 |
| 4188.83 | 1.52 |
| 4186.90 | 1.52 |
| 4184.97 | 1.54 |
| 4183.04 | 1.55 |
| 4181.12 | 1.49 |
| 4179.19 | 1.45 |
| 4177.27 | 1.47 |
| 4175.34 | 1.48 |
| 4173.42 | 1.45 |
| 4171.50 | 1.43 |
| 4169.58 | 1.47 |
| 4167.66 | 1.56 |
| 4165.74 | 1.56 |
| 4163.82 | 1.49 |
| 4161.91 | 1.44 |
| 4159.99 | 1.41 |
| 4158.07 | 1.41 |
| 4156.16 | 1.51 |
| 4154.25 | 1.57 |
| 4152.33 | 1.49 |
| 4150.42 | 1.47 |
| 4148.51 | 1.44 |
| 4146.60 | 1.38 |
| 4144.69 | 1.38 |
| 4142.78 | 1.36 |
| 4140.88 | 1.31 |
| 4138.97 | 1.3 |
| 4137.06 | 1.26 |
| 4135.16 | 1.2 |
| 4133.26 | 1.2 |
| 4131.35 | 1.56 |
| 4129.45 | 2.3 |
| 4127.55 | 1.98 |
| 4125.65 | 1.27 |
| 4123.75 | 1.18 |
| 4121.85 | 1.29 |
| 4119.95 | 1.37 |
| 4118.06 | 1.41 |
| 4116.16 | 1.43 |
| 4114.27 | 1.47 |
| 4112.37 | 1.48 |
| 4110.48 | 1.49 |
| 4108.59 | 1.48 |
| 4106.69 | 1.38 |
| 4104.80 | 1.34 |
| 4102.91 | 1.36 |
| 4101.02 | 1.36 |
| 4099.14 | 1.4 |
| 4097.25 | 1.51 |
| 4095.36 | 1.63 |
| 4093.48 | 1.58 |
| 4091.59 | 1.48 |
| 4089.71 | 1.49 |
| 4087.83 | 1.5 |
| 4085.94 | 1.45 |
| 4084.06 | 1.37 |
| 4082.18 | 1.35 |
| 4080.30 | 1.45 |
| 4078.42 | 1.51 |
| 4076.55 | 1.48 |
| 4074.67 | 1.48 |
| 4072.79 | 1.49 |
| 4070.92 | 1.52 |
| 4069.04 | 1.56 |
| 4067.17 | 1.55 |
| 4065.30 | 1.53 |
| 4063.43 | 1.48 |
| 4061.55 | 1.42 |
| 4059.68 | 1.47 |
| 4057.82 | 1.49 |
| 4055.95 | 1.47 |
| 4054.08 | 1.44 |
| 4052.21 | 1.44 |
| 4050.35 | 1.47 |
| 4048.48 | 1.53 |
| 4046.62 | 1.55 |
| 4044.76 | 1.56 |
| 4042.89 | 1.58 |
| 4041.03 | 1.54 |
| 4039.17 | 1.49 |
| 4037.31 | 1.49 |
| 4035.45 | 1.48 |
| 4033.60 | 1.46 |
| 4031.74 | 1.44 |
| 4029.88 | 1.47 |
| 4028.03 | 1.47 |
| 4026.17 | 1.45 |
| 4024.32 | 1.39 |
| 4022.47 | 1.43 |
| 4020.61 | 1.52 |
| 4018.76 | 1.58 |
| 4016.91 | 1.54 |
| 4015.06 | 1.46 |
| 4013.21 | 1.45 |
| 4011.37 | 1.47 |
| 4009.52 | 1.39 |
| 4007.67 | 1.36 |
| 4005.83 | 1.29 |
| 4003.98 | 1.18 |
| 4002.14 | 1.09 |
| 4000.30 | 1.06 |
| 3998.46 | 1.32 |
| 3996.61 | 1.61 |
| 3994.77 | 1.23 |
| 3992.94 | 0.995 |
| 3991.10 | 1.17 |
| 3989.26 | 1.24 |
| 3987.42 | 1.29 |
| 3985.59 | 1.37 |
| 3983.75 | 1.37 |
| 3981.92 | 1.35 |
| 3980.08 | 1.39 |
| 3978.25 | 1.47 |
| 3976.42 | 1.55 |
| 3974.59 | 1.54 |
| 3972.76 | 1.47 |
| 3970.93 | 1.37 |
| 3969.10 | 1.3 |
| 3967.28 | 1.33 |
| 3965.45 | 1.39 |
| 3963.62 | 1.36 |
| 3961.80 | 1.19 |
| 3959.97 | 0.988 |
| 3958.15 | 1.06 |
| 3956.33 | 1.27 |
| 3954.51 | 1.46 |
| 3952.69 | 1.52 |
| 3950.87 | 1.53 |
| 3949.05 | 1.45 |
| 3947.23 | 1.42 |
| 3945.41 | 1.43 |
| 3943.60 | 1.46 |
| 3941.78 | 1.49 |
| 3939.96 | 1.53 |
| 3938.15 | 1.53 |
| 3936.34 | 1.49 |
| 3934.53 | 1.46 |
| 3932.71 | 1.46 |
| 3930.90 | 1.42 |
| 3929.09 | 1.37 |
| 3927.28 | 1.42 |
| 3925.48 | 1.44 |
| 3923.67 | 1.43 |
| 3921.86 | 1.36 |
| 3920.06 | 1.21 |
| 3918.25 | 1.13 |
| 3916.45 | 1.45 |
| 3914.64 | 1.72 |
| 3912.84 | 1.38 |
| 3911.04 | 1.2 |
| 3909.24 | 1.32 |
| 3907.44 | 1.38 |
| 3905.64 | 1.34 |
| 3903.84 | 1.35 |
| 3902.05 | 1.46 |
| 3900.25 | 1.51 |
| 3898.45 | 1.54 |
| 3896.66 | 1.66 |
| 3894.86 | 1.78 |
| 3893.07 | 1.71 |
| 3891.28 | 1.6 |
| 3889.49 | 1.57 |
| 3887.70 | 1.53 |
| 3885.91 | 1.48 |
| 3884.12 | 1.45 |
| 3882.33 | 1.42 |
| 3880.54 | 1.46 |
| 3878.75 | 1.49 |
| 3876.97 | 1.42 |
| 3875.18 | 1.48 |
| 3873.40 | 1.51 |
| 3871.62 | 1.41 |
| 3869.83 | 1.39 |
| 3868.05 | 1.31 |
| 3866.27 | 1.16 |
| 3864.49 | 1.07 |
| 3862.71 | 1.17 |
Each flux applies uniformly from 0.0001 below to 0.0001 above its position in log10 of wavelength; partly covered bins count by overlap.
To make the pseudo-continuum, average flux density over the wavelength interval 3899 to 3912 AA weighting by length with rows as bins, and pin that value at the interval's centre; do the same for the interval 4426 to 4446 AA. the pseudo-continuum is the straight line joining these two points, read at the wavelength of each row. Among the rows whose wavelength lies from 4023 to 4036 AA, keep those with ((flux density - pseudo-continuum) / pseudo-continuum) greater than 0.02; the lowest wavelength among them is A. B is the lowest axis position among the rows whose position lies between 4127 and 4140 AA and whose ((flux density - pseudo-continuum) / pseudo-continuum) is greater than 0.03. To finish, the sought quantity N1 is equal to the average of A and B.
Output 4076.9 AA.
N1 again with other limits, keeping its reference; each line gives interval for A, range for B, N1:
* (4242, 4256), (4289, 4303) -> 4266.8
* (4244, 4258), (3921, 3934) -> 4084.4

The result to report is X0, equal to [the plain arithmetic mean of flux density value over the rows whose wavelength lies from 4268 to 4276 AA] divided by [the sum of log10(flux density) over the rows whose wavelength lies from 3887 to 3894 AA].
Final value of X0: 1.78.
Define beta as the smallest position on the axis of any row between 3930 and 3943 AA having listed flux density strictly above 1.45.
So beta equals 3932.71 AA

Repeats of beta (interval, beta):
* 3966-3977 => 3972.76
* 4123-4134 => 4127.55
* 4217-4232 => 4217.86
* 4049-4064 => 4050.35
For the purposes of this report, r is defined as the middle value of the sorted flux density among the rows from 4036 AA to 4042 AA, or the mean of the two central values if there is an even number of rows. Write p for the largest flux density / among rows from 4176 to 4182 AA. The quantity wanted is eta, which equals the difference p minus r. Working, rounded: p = 1.49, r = 1.49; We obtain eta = 0.00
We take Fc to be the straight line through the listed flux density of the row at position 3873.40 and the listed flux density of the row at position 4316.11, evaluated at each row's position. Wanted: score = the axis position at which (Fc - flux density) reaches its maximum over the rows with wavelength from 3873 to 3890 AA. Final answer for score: 3876.97 AA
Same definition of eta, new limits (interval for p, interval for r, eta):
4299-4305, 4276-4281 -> 0.02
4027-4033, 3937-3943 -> -0.06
